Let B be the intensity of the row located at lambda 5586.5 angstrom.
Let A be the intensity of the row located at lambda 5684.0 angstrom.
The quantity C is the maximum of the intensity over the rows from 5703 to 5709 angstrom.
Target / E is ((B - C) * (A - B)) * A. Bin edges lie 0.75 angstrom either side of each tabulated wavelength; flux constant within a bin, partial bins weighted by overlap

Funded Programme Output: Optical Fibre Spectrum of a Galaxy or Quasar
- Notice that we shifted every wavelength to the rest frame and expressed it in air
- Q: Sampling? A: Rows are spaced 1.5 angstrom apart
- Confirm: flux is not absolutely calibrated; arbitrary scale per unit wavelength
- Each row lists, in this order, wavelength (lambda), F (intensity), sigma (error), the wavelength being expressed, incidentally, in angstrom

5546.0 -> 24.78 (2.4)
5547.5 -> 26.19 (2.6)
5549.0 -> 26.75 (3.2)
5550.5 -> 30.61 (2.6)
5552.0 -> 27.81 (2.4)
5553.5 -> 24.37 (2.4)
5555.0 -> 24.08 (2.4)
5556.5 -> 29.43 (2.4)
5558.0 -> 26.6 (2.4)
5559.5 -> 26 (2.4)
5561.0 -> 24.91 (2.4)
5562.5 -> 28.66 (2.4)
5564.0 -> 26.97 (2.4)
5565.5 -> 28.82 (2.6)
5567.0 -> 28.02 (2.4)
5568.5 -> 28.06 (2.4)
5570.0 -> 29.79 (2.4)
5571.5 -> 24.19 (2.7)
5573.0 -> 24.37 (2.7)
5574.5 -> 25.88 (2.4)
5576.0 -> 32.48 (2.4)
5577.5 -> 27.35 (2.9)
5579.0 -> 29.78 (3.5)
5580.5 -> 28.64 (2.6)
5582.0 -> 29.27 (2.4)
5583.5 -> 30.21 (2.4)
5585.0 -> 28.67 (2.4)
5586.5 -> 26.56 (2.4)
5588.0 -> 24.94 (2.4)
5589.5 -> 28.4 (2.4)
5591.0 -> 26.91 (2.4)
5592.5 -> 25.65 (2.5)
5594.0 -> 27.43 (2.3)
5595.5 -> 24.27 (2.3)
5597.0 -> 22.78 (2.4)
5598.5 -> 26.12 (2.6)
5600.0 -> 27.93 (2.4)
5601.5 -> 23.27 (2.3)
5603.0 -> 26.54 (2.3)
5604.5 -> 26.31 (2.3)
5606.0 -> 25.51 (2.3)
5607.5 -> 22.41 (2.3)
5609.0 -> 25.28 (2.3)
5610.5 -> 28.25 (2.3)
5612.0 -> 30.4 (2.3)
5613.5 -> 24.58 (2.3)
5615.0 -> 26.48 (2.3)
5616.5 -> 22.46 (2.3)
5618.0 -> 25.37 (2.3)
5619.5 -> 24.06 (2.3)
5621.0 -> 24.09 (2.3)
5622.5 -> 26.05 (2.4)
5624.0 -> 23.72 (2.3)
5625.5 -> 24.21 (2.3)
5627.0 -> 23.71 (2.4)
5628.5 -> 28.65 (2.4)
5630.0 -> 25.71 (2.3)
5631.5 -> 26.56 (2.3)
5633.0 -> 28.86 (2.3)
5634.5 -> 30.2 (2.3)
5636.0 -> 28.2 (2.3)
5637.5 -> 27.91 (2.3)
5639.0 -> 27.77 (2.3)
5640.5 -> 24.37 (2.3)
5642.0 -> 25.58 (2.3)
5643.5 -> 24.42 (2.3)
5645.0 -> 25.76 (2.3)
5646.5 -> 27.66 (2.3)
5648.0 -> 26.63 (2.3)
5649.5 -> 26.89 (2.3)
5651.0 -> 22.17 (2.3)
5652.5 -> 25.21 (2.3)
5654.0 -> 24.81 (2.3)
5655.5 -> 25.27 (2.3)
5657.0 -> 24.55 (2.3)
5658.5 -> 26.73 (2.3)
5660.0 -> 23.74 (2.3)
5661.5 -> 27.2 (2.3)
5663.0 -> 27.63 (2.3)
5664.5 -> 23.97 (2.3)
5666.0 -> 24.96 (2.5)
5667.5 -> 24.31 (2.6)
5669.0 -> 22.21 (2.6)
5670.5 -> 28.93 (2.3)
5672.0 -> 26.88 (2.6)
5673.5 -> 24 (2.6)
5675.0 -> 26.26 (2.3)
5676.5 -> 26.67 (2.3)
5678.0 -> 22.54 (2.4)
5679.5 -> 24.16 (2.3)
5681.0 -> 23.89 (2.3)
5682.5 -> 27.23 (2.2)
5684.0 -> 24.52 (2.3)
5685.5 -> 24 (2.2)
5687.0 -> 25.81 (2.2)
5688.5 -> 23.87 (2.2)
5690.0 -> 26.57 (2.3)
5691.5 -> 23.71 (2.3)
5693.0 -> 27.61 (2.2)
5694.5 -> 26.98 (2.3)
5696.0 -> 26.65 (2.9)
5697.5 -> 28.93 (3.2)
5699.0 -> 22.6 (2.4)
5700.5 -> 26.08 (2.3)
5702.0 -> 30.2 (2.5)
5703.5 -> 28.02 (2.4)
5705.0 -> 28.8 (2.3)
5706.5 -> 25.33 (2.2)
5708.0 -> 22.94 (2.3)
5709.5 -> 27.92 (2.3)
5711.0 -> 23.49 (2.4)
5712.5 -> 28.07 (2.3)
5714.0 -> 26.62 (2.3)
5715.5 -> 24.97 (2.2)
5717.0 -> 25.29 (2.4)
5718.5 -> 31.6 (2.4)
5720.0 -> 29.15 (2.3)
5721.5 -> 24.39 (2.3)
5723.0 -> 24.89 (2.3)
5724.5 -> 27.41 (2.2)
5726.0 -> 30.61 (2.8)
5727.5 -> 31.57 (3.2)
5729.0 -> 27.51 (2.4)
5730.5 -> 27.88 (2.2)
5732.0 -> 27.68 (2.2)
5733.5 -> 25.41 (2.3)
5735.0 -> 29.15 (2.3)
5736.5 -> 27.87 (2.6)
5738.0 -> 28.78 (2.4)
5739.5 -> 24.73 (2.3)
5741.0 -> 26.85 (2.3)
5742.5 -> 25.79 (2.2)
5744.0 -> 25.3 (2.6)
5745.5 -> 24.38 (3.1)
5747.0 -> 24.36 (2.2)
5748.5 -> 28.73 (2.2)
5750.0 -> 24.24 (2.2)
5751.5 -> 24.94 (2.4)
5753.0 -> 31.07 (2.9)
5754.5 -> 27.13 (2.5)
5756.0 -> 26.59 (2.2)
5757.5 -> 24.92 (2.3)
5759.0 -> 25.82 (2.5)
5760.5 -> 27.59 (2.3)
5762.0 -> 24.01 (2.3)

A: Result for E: 112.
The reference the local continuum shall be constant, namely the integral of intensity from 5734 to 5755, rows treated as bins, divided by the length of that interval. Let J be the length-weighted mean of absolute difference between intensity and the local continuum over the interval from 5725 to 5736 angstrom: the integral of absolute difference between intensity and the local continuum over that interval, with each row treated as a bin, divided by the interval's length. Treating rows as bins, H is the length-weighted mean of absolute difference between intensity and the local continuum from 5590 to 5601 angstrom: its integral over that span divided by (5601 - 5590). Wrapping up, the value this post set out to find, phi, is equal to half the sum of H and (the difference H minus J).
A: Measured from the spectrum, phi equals 0.40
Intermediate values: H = 1.5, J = 2.2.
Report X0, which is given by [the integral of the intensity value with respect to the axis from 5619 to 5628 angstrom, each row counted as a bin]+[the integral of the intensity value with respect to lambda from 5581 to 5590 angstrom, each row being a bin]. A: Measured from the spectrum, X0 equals 472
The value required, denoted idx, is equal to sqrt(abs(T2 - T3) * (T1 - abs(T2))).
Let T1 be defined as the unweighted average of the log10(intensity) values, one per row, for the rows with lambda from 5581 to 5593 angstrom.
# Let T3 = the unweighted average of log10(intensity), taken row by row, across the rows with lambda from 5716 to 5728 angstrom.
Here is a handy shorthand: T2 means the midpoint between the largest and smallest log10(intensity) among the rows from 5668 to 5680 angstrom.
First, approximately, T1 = 1.44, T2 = 1.40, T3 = 1.45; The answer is 0.0391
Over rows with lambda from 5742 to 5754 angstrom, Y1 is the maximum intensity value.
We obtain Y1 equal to 31.07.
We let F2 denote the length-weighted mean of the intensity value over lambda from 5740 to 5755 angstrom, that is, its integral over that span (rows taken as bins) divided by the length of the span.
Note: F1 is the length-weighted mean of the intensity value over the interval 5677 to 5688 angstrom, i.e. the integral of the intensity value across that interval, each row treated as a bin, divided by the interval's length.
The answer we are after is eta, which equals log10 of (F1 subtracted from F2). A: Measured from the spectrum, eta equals 0.2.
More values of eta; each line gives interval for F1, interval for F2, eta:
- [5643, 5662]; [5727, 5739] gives 0.4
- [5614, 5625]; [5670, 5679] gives 0.1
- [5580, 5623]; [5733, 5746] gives -0.4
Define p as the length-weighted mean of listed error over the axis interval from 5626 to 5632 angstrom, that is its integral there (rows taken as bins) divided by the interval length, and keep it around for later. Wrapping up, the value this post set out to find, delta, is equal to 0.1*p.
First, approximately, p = 2.35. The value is 0.235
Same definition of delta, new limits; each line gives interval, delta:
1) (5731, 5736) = 0.228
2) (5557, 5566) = 0.243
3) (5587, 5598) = 0.239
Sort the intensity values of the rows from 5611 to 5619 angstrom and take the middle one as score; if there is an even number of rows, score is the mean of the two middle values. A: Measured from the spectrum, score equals 25.4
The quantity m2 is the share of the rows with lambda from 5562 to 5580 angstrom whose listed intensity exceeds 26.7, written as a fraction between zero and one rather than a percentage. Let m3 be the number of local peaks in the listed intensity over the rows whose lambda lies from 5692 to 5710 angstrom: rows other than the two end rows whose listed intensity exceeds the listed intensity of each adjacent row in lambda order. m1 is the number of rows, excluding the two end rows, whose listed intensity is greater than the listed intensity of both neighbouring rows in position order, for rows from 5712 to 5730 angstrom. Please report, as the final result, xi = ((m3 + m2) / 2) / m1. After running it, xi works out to 0.94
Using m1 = 2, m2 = 0.75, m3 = 3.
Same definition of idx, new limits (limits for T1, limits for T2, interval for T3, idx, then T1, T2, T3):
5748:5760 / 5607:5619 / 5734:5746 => 0.0078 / 1.42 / 1.42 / 1.42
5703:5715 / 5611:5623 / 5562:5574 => 0.0076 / 1.42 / 1.42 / 1.44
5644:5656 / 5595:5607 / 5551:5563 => 0.0097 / 1.41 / 1.40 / 1.42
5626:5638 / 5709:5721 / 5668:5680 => 0.0095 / 1.44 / 1.44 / 1.40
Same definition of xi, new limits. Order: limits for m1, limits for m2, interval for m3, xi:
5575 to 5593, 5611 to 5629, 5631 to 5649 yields 0.53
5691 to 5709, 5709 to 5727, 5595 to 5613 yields 0.31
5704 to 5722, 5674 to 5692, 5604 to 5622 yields 0.51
